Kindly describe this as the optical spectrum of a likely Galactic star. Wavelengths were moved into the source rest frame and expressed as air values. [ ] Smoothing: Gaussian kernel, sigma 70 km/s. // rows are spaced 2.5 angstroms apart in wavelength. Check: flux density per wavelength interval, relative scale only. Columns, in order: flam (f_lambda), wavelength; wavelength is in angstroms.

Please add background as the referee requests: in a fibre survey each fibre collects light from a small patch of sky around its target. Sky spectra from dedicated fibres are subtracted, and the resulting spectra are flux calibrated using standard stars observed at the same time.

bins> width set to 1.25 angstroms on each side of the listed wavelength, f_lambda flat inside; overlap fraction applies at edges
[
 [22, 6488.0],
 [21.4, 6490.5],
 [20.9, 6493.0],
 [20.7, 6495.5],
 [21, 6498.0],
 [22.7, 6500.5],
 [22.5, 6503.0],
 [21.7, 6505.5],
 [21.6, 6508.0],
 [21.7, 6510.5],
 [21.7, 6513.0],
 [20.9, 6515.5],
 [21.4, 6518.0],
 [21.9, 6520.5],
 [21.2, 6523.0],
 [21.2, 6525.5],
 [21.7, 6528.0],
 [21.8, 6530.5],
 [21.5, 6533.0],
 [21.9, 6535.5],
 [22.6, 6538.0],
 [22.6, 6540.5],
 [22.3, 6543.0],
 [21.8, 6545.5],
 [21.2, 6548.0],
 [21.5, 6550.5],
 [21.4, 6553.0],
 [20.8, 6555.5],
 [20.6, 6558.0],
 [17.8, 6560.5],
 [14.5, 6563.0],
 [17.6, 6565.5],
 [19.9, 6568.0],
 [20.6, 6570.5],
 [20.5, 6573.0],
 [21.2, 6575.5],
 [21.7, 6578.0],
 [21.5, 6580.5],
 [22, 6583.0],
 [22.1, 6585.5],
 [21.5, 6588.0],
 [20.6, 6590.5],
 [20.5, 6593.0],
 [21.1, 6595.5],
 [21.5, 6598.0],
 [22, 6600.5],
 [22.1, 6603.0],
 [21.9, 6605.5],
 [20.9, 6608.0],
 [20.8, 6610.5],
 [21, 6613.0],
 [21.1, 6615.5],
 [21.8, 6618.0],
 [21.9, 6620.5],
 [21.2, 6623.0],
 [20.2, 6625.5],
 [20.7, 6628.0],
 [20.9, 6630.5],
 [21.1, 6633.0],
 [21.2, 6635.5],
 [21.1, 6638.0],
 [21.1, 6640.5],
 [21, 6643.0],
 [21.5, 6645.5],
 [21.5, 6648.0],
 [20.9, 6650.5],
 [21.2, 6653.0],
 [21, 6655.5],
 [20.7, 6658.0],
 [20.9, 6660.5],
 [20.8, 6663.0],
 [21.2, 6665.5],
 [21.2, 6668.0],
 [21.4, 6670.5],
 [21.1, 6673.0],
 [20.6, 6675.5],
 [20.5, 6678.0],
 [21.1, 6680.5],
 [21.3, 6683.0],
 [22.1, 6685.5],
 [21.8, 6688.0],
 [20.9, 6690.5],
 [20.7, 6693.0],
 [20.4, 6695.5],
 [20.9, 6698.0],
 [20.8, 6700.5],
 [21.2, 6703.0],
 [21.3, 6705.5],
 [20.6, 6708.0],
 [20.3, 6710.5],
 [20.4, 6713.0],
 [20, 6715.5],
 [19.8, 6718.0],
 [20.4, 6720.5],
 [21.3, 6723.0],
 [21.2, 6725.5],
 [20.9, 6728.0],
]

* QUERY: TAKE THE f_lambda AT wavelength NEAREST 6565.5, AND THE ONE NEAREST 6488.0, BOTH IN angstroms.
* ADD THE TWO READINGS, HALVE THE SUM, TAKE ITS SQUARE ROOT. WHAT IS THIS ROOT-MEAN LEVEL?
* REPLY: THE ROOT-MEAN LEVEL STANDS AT 4.450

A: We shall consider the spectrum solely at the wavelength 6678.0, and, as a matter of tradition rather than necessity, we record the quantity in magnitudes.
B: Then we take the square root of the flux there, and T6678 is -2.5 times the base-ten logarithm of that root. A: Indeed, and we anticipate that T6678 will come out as -1.640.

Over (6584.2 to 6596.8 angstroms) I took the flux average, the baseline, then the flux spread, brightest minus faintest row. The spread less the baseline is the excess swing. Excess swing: -19.6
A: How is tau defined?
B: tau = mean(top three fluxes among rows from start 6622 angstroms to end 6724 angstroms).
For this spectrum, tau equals 21.8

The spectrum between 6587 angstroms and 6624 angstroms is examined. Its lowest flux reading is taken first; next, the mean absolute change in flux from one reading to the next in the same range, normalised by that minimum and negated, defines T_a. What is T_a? -0.020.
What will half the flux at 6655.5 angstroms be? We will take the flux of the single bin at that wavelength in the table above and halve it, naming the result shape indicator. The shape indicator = 10.5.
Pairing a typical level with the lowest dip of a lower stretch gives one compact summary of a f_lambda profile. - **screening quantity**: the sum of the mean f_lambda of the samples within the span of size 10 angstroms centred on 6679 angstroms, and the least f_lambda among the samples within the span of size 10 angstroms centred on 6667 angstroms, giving 41.7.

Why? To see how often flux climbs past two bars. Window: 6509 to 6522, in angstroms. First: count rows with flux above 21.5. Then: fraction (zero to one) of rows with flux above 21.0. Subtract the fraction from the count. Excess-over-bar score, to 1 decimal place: 2.2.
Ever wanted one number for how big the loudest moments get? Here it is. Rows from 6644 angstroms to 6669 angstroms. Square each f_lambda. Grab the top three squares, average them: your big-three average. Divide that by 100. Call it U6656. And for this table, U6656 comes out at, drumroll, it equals 4.58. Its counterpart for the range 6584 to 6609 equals 4.87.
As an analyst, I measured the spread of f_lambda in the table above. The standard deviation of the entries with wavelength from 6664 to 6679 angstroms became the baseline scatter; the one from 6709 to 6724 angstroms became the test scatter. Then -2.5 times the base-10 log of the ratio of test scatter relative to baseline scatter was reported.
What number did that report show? -0.38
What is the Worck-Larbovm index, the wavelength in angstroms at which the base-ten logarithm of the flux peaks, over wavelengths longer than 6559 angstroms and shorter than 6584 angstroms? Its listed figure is 6583.0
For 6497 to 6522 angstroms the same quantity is 6500.5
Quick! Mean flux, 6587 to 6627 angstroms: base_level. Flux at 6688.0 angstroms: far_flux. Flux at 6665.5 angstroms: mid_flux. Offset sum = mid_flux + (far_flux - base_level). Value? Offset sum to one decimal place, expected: 21.7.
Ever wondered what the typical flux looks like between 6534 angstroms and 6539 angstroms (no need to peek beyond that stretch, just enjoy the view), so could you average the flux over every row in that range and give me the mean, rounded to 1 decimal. 22.2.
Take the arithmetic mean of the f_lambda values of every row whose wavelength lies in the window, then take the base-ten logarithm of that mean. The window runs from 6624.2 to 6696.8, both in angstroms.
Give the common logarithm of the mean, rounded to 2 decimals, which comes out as 1.32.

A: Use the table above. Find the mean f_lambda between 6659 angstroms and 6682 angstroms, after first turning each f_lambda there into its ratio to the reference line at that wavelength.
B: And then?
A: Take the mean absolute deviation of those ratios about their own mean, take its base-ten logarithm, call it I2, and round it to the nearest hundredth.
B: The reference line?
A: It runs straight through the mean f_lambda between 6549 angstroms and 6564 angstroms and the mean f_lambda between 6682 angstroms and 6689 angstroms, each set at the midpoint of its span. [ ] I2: -1.92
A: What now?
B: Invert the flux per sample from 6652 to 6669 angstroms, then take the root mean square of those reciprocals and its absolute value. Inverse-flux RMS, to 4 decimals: 0.0476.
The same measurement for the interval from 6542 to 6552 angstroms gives 0.0461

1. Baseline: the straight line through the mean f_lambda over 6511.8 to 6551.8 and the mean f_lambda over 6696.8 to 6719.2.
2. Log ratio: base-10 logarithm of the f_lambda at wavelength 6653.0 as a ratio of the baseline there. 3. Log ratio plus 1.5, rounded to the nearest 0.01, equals 1.51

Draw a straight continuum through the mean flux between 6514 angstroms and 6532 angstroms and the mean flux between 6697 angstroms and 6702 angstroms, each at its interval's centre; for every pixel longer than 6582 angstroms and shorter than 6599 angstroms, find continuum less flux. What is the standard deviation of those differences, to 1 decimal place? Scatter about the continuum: 0.6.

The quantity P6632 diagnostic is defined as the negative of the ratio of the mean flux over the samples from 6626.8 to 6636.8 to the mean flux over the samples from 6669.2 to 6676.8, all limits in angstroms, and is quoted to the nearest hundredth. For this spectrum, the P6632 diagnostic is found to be -1.00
